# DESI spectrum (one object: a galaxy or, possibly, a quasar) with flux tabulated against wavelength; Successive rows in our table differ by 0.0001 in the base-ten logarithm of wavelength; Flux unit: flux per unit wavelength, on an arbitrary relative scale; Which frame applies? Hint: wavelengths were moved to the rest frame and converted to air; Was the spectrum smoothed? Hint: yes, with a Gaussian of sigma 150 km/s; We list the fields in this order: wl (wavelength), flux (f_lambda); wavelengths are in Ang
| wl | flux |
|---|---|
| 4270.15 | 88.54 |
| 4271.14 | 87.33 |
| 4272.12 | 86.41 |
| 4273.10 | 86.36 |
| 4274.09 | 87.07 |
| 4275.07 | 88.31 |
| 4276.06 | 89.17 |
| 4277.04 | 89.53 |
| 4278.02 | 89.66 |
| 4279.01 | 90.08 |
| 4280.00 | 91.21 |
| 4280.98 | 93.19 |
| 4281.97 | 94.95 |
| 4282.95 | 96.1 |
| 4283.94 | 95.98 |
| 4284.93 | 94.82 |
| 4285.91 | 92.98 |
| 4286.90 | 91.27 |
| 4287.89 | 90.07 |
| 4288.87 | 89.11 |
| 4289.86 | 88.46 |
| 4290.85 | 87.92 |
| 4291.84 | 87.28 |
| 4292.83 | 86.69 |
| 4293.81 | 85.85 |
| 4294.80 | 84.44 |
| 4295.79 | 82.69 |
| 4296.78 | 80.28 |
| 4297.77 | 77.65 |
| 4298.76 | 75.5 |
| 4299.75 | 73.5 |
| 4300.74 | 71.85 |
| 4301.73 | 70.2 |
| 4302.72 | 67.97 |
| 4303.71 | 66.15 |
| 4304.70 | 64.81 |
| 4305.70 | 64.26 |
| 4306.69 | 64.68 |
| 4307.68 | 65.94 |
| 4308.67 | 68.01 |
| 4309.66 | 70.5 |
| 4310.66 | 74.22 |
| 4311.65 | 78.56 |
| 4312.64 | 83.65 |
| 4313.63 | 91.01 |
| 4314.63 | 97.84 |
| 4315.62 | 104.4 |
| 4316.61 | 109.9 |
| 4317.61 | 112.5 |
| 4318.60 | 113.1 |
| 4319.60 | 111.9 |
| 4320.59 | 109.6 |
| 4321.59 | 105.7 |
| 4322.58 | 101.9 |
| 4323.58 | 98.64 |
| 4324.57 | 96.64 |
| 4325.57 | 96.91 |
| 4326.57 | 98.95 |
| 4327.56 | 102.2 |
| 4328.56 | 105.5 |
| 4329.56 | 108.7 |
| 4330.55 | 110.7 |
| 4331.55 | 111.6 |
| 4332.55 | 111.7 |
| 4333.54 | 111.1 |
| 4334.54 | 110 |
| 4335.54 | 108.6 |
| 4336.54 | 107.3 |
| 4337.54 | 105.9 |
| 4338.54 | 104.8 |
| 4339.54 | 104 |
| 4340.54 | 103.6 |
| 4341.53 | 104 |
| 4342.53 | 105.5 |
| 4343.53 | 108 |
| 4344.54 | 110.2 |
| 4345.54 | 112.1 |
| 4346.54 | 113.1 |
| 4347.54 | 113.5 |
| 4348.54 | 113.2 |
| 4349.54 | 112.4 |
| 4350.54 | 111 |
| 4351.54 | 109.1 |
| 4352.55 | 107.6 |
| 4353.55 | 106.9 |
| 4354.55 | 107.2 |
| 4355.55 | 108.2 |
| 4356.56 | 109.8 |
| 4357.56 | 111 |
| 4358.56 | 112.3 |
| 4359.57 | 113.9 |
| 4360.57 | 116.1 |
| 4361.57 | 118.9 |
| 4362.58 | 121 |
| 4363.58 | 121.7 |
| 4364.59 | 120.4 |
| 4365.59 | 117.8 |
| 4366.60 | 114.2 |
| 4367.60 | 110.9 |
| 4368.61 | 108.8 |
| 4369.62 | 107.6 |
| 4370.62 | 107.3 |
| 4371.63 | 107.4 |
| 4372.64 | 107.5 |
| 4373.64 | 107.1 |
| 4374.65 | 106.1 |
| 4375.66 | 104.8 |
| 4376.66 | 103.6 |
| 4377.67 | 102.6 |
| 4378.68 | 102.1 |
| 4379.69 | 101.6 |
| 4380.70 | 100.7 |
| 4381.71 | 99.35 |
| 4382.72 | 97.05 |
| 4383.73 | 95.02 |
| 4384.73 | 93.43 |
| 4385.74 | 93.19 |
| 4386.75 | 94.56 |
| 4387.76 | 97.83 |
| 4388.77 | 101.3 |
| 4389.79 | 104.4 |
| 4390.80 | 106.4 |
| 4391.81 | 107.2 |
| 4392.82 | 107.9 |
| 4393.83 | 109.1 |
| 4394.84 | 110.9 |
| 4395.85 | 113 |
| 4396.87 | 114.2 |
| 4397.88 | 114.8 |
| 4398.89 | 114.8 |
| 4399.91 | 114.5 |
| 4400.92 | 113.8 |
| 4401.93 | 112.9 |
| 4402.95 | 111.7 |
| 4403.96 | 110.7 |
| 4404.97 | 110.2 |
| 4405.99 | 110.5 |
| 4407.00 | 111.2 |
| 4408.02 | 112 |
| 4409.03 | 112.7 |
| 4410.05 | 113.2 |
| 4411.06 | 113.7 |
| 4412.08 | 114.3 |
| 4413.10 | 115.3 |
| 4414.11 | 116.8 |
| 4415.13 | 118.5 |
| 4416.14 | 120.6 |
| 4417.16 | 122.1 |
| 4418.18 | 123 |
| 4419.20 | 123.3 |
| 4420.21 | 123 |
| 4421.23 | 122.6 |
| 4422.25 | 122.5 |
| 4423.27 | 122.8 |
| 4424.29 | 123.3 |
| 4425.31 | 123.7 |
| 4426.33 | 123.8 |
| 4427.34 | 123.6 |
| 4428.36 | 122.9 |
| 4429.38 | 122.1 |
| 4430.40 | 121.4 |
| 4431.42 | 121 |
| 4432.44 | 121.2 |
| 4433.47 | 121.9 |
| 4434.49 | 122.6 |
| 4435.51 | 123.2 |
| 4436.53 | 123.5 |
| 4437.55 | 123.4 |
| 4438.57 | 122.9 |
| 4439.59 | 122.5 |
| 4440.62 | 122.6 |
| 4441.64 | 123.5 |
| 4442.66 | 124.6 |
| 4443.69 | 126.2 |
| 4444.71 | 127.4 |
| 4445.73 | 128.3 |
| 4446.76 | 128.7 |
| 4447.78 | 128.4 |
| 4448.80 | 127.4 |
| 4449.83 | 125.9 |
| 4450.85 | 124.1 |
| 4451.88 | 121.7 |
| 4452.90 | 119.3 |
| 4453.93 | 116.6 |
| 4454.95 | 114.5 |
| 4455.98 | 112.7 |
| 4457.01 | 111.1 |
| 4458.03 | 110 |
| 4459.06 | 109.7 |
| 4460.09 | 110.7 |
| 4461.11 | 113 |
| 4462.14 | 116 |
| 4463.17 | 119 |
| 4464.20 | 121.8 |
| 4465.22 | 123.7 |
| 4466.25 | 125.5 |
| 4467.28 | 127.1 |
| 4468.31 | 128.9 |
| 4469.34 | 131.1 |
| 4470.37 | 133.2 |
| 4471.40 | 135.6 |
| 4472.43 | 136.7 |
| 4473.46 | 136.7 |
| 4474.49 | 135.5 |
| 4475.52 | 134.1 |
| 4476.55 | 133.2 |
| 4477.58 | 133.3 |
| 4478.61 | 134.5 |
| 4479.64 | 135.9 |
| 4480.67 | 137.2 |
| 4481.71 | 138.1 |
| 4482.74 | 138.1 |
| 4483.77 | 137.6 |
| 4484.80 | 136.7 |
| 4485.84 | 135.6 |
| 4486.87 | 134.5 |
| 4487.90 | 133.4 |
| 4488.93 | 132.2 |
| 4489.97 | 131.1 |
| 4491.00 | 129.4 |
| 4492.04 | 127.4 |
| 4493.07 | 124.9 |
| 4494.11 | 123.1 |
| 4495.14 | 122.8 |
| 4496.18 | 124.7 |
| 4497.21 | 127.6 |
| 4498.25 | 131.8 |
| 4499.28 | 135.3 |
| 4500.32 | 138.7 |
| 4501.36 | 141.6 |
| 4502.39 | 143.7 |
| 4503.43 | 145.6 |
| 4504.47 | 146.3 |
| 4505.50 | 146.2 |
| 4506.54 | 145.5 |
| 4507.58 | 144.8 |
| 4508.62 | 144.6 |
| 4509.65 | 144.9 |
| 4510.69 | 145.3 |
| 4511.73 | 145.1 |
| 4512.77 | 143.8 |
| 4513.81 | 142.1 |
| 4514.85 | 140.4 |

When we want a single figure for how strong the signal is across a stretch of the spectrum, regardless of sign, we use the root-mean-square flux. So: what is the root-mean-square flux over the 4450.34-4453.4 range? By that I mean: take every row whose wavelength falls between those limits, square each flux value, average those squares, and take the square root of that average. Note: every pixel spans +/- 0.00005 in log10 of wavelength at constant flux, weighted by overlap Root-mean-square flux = 122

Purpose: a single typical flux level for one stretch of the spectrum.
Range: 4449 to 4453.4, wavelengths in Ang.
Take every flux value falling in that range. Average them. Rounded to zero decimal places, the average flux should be 123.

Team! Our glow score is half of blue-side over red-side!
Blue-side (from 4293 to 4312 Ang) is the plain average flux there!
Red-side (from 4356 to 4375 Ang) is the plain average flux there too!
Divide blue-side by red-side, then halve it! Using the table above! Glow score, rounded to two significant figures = 0.32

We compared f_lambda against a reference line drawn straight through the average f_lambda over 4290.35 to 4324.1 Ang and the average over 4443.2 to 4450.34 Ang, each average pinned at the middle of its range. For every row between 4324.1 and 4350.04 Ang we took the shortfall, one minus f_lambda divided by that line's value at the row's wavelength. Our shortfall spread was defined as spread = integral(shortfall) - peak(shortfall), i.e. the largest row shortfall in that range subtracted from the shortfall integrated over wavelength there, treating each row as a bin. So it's -3.6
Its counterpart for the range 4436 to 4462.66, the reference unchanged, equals 1.4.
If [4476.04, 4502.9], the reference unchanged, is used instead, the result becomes 1.3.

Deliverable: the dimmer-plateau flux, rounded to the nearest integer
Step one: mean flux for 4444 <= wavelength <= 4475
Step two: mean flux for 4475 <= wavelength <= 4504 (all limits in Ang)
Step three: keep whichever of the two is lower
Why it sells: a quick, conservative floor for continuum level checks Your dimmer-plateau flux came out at 123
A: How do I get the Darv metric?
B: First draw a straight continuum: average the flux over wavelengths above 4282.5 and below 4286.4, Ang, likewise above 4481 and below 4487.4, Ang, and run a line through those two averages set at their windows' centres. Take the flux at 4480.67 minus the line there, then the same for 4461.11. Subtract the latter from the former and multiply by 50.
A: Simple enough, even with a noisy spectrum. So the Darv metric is 1005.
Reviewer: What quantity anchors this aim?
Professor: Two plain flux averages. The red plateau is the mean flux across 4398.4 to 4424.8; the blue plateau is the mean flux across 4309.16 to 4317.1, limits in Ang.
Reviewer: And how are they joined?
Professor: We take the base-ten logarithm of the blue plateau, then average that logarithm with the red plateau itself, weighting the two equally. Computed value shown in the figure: 59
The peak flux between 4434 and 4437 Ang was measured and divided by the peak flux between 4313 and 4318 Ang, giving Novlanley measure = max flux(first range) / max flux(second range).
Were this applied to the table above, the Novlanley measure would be 1.10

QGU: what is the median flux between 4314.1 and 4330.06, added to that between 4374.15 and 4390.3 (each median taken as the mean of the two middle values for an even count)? 206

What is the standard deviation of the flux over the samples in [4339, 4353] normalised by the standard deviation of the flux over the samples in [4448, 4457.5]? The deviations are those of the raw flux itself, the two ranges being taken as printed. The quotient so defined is 0.6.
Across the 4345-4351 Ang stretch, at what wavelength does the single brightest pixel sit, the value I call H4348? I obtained 4347.54 Ang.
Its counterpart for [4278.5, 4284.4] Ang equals 4282.95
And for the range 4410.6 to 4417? 4416.14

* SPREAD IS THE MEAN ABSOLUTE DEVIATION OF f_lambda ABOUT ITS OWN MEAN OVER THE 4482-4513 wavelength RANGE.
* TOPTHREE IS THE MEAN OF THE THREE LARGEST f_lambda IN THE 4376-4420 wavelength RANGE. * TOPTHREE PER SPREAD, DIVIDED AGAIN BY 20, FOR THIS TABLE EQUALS 0.9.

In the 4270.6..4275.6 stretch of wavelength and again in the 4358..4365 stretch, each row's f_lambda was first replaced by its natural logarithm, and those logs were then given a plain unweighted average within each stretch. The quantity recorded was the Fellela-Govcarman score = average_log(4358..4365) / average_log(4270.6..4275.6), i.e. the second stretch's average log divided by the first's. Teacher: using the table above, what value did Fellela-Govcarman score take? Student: 1.07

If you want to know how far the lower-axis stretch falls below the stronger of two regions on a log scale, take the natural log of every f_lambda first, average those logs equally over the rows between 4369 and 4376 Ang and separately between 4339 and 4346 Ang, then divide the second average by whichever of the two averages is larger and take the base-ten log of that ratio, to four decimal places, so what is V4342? -0.0001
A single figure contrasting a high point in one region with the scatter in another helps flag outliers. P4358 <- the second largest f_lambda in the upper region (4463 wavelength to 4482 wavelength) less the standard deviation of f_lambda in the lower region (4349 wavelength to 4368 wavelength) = 132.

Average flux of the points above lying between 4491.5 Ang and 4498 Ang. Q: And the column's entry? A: 125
